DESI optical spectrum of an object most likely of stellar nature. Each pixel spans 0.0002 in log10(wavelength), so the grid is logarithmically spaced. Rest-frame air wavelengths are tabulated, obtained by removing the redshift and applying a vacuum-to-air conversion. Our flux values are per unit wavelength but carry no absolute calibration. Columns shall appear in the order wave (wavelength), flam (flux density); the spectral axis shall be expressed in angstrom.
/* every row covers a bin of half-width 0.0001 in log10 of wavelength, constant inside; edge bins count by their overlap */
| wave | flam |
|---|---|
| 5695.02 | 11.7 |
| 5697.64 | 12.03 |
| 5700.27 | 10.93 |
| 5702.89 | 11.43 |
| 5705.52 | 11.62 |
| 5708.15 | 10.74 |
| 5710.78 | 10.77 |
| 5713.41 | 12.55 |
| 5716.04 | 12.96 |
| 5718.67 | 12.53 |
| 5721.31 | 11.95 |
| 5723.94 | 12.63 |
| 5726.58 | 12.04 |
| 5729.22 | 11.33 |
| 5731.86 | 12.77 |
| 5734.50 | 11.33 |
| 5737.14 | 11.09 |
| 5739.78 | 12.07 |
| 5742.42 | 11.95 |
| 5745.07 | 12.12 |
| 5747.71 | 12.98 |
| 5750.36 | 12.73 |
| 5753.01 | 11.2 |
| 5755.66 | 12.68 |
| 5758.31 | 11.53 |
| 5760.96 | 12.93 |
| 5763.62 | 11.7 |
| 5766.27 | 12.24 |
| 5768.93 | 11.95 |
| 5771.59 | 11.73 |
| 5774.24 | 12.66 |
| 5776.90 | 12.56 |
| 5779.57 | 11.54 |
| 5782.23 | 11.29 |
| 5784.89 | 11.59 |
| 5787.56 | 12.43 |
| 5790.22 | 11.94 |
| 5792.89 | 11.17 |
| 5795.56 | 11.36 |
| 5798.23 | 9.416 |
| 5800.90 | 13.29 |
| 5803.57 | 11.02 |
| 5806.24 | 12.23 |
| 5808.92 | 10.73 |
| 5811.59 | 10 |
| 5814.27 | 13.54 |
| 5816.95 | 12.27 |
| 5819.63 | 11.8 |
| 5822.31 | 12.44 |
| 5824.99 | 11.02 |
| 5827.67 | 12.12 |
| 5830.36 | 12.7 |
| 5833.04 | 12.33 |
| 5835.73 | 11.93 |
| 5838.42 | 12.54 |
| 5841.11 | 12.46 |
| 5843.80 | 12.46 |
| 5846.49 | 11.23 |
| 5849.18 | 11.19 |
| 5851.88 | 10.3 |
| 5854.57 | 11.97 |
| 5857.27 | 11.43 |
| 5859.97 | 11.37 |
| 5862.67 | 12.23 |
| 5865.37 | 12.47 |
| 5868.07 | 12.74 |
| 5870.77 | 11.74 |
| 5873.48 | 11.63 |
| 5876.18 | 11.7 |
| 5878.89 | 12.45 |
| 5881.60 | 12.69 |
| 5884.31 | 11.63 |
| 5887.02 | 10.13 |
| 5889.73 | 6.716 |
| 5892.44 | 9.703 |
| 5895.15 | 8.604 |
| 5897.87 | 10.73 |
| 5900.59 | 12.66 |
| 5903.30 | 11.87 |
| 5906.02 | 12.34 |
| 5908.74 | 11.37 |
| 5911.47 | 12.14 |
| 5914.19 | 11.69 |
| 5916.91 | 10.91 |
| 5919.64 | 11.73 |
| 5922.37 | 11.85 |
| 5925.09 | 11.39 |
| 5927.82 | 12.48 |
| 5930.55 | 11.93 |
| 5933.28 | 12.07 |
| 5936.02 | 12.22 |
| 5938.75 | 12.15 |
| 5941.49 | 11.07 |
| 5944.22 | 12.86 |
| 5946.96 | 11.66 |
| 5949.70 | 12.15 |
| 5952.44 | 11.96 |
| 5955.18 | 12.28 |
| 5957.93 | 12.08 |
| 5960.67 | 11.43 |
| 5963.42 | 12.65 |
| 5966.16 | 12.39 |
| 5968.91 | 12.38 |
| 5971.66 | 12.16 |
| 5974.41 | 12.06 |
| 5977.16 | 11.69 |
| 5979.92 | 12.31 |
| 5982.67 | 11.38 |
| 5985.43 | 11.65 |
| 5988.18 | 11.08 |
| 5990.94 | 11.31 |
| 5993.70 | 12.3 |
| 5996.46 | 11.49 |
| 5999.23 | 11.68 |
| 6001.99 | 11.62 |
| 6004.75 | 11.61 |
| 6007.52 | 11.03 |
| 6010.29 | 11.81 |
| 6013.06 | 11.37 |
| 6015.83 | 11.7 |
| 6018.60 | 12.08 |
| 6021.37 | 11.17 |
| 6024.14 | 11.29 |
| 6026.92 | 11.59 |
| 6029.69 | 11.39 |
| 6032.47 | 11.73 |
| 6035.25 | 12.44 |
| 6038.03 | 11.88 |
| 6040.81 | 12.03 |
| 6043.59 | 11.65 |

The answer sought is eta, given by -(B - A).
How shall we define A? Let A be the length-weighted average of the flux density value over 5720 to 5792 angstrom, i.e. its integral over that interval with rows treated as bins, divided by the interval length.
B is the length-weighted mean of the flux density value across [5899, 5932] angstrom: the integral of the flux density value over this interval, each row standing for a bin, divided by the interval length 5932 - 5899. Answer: 0.2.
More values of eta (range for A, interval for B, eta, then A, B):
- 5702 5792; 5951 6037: 0.2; 12.0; 11.8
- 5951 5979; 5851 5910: 0.8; 12.1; 11.3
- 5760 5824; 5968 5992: 0.0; 11.8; 11.8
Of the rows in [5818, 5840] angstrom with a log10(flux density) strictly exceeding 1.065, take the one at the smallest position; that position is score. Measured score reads 5819.63 angstrom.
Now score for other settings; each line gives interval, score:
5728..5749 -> 5731.86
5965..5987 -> 5966.16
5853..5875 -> 5854.57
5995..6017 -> 5999.23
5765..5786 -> 5766.27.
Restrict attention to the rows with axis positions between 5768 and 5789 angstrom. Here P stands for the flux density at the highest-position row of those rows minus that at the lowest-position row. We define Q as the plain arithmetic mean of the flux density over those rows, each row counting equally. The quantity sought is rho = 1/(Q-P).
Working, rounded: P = 0.5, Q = 12.0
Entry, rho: 0.087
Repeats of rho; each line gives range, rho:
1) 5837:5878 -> 0.079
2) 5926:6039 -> 0.080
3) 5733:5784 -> 0.083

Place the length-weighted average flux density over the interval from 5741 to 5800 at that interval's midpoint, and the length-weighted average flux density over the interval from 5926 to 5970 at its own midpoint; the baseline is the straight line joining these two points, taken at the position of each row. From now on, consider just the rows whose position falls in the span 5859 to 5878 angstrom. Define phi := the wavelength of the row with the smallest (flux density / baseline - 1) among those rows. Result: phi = 5859.97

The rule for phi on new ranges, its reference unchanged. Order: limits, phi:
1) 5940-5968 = 5941.49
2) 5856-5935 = 5889.73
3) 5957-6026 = 6007.52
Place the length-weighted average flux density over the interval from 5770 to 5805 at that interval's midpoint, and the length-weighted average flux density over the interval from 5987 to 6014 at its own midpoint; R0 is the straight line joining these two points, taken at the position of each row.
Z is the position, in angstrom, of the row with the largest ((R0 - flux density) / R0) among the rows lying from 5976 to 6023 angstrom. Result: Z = 6007.52 angstrom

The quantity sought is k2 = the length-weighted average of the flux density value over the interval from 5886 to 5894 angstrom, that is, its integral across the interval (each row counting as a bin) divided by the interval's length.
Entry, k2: 8.8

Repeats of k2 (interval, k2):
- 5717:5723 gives 12.3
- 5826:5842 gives 12.3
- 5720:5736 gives 12.0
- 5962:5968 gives 12.5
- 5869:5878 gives 11.8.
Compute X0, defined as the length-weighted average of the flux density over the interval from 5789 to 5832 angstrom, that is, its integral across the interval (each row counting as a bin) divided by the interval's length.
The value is 11.7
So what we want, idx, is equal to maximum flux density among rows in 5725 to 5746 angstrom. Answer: 12.77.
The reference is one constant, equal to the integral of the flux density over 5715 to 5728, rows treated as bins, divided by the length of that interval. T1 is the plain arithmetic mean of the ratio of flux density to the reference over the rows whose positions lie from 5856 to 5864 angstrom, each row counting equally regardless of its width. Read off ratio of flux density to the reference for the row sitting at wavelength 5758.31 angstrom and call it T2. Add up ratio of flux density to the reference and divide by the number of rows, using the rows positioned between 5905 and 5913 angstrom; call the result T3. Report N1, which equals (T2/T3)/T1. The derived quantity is 1.02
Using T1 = 0.942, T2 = 0.93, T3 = 0.96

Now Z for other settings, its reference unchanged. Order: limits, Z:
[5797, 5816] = 5798.23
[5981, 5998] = 5988.18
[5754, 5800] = 5798.23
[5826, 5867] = 5851.88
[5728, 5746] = 5737.14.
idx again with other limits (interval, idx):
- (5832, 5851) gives 12.54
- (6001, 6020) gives 12.08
